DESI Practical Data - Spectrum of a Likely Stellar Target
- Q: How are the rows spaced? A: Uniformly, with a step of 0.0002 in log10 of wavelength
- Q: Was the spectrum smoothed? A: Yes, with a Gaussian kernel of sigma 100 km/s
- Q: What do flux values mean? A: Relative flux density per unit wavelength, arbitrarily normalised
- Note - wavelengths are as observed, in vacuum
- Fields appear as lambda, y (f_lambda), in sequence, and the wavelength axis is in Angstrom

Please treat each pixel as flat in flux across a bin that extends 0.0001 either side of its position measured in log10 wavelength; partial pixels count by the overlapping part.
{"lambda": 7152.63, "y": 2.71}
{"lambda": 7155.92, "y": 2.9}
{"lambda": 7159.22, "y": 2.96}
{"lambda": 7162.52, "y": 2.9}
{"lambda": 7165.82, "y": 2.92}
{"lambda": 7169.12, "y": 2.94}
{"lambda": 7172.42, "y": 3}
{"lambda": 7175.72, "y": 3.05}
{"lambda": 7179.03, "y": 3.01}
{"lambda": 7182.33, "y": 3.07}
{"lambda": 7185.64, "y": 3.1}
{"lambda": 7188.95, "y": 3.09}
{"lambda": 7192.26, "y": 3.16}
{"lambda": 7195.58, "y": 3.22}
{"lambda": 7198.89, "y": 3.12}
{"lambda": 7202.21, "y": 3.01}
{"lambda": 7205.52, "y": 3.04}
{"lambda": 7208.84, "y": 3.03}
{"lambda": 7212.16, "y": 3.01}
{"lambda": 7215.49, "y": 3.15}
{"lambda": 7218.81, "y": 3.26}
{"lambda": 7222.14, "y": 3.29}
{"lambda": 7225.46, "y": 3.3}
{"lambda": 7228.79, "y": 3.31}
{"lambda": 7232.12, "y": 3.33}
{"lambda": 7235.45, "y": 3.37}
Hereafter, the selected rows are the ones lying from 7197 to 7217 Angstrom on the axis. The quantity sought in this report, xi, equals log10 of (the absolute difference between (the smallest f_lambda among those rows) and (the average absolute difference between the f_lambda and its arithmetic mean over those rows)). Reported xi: 0.471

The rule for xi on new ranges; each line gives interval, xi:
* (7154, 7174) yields 0.458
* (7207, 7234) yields 0.462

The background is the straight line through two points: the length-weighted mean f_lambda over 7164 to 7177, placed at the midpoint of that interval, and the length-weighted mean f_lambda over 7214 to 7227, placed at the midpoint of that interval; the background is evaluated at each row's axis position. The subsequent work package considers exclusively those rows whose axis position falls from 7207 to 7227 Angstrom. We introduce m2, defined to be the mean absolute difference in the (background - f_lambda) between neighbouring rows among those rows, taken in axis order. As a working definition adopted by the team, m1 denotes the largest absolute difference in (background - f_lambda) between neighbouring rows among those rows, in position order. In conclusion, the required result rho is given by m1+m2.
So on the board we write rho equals 0.18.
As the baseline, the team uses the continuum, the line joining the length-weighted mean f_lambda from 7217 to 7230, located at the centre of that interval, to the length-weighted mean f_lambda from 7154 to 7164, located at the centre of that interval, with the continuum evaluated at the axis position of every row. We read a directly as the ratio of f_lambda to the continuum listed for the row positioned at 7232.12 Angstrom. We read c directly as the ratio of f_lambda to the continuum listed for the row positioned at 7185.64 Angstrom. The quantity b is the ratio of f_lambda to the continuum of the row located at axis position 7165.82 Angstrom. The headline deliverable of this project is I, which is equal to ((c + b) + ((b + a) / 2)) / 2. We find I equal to 1.496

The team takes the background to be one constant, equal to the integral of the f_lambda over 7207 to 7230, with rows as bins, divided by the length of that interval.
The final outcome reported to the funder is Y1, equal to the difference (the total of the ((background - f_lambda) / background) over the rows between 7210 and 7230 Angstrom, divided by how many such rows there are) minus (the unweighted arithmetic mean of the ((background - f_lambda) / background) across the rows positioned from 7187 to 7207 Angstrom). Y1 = -0.04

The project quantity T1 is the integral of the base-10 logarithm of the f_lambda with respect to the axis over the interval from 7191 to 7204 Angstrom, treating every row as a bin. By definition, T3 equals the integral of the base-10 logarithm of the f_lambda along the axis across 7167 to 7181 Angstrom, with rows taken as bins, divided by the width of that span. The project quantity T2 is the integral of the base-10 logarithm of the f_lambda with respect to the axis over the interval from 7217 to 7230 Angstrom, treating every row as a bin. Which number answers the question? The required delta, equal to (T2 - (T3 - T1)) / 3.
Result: 4.23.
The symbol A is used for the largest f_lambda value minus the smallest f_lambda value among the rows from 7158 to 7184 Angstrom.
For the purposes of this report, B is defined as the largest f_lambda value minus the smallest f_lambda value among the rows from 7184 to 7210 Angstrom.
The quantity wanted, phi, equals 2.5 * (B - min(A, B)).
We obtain 0.10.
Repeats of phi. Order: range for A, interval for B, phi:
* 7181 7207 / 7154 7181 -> 0.00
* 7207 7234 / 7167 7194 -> 0.00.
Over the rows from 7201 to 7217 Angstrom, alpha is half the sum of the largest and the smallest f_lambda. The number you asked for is 3.08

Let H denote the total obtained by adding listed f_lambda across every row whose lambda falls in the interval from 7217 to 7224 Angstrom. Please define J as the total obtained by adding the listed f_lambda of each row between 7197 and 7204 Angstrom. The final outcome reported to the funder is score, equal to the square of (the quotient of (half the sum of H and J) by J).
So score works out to 1.07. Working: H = 6.55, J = 6.13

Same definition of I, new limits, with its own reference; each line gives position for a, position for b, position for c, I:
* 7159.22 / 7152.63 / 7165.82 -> 1.455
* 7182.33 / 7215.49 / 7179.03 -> 1.477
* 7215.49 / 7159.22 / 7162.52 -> 1.498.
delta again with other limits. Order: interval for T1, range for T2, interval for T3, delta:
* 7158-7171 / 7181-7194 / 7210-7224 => 3.99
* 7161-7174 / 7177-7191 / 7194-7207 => 4.14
